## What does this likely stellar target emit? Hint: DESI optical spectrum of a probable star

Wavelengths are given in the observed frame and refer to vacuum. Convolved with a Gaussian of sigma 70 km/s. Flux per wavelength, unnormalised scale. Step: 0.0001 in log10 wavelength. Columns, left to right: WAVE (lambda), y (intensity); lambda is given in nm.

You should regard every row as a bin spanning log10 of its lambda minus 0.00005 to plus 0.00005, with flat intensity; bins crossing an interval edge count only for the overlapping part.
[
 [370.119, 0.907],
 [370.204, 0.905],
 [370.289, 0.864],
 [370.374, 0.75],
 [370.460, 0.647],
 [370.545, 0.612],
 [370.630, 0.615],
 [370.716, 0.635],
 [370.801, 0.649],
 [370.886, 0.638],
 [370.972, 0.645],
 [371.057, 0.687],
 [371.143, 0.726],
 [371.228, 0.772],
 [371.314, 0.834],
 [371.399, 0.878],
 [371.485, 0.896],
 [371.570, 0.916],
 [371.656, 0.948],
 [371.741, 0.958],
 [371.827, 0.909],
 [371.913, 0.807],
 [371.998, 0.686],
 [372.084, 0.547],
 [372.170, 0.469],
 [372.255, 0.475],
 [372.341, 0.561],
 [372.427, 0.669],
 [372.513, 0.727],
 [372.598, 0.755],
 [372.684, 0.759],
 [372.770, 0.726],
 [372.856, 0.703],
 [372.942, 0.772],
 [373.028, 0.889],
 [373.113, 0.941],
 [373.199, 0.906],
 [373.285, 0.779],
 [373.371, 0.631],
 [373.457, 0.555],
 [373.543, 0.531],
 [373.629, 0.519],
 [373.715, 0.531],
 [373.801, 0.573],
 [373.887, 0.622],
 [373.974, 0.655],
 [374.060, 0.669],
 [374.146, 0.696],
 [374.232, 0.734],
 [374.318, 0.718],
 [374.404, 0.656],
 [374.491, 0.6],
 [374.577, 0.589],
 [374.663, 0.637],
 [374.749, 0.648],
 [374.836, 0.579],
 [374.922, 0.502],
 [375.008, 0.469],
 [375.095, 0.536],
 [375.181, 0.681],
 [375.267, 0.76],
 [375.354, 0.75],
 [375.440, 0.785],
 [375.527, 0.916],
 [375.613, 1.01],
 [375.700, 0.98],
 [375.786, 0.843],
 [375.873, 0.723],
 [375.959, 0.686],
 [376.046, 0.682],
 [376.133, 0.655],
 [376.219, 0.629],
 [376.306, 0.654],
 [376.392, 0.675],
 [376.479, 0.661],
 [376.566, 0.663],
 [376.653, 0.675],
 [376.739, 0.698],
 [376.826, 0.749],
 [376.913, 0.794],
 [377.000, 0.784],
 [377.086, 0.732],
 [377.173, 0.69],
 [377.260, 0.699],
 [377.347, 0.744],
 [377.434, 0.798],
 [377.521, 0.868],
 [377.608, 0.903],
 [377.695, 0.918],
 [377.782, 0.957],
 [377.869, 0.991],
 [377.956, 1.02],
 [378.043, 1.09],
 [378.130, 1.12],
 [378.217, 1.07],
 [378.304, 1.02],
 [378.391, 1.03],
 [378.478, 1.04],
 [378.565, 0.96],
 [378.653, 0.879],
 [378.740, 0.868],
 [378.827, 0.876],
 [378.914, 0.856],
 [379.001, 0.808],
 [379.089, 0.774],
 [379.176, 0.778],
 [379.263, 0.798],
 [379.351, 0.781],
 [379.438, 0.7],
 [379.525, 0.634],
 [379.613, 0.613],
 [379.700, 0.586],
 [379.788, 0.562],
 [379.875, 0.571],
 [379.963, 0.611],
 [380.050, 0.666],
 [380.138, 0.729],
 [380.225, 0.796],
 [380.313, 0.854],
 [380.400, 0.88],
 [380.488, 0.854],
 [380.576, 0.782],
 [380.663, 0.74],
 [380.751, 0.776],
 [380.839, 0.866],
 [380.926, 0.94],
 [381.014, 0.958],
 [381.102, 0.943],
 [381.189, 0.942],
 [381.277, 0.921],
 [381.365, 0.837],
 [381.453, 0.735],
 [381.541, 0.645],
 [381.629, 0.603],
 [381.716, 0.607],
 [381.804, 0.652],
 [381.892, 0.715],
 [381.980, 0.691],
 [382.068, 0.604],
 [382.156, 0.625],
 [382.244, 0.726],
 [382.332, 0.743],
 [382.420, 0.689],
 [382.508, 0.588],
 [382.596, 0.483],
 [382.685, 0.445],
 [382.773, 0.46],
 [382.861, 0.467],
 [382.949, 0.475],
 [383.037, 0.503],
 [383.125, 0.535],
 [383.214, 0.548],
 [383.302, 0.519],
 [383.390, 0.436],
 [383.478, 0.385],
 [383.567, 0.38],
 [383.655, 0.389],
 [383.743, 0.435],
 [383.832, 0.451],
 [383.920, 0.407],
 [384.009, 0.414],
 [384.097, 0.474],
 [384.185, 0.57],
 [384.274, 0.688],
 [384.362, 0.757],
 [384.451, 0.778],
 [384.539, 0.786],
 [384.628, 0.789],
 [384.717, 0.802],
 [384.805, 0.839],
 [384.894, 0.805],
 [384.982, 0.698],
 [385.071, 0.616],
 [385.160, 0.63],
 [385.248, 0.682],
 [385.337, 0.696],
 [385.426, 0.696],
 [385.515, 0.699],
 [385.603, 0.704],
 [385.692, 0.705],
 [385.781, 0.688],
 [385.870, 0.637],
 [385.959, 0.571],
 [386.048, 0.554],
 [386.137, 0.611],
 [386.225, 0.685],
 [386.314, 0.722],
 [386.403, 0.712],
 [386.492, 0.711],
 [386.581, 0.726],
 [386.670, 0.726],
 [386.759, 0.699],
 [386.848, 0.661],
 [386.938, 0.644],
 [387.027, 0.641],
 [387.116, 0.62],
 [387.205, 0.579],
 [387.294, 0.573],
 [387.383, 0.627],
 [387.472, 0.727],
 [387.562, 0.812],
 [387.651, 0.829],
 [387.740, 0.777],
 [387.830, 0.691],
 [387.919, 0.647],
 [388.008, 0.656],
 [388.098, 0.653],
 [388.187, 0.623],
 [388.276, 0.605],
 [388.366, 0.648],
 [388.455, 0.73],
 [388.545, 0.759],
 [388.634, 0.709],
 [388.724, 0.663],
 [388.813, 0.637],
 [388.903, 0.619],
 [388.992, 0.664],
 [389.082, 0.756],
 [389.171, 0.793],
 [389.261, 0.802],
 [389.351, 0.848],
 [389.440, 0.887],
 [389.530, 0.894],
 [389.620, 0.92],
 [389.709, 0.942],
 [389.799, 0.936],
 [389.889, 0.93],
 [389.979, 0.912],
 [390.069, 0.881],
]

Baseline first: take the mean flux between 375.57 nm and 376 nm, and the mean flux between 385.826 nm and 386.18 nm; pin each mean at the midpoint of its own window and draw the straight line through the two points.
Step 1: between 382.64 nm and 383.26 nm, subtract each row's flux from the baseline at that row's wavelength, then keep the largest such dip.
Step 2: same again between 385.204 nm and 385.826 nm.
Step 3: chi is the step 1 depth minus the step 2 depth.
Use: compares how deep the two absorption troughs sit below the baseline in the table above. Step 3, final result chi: 0.3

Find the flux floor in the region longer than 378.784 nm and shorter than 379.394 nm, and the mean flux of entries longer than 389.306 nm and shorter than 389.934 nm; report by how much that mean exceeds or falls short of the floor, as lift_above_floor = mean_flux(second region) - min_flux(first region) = 0.13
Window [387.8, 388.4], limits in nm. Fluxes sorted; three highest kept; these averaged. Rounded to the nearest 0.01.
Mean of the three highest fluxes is 0.67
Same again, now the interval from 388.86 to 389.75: 0.92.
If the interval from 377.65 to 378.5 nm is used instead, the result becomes 1.09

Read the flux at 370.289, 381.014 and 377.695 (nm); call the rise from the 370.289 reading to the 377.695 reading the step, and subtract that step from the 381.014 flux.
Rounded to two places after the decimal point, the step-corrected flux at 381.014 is 0.90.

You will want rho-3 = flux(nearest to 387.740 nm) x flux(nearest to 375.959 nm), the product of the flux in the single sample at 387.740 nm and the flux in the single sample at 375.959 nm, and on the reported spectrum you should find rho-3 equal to 0.533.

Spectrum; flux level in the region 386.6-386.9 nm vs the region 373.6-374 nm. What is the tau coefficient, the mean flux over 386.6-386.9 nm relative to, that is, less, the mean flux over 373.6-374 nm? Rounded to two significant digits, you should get 0.12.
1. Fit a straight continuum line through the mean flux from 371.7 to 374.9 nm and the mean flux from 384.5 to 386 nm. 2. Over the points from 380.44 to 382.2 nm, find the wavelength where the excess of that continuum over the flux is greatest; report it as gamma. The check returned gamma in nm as 382.068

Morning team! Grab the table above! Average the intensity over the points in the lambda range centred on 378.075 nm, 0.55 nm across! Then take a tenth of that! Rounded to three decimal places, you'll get 0.105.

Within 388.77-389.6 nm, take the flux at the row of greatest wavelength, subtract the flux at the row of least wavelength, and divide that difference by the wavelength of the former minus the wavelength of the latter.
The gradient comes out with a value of 0.36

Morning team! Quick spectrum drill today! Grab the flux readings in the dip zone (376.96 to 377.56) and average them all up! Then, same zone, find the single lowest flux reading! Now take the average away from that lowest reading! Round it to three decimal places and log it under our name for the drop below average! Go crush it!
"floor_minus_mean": -0.069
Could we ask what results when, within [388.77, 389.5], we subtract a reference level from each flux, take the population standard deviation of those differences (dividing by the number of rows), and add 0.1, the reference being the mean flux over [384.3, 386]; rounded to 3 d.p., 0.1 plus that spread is 0.194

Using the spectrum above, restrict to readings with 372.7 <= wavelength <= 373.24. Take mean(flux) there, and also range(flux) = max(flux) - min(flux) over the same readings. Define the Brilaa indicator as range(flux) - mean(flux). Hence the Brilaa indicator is -0.6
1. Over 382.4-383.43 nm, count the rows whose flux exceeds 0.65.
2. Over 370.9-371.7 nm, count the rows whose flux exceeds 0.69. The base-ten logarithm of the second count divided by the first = 0.8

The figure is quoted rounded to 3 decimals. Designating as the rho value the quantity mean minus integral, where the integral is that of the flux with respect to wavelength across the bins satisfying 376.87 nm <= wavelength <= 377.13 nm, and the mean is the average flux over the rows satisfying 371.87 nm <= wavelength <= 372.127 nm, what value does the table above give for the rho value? 0.479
